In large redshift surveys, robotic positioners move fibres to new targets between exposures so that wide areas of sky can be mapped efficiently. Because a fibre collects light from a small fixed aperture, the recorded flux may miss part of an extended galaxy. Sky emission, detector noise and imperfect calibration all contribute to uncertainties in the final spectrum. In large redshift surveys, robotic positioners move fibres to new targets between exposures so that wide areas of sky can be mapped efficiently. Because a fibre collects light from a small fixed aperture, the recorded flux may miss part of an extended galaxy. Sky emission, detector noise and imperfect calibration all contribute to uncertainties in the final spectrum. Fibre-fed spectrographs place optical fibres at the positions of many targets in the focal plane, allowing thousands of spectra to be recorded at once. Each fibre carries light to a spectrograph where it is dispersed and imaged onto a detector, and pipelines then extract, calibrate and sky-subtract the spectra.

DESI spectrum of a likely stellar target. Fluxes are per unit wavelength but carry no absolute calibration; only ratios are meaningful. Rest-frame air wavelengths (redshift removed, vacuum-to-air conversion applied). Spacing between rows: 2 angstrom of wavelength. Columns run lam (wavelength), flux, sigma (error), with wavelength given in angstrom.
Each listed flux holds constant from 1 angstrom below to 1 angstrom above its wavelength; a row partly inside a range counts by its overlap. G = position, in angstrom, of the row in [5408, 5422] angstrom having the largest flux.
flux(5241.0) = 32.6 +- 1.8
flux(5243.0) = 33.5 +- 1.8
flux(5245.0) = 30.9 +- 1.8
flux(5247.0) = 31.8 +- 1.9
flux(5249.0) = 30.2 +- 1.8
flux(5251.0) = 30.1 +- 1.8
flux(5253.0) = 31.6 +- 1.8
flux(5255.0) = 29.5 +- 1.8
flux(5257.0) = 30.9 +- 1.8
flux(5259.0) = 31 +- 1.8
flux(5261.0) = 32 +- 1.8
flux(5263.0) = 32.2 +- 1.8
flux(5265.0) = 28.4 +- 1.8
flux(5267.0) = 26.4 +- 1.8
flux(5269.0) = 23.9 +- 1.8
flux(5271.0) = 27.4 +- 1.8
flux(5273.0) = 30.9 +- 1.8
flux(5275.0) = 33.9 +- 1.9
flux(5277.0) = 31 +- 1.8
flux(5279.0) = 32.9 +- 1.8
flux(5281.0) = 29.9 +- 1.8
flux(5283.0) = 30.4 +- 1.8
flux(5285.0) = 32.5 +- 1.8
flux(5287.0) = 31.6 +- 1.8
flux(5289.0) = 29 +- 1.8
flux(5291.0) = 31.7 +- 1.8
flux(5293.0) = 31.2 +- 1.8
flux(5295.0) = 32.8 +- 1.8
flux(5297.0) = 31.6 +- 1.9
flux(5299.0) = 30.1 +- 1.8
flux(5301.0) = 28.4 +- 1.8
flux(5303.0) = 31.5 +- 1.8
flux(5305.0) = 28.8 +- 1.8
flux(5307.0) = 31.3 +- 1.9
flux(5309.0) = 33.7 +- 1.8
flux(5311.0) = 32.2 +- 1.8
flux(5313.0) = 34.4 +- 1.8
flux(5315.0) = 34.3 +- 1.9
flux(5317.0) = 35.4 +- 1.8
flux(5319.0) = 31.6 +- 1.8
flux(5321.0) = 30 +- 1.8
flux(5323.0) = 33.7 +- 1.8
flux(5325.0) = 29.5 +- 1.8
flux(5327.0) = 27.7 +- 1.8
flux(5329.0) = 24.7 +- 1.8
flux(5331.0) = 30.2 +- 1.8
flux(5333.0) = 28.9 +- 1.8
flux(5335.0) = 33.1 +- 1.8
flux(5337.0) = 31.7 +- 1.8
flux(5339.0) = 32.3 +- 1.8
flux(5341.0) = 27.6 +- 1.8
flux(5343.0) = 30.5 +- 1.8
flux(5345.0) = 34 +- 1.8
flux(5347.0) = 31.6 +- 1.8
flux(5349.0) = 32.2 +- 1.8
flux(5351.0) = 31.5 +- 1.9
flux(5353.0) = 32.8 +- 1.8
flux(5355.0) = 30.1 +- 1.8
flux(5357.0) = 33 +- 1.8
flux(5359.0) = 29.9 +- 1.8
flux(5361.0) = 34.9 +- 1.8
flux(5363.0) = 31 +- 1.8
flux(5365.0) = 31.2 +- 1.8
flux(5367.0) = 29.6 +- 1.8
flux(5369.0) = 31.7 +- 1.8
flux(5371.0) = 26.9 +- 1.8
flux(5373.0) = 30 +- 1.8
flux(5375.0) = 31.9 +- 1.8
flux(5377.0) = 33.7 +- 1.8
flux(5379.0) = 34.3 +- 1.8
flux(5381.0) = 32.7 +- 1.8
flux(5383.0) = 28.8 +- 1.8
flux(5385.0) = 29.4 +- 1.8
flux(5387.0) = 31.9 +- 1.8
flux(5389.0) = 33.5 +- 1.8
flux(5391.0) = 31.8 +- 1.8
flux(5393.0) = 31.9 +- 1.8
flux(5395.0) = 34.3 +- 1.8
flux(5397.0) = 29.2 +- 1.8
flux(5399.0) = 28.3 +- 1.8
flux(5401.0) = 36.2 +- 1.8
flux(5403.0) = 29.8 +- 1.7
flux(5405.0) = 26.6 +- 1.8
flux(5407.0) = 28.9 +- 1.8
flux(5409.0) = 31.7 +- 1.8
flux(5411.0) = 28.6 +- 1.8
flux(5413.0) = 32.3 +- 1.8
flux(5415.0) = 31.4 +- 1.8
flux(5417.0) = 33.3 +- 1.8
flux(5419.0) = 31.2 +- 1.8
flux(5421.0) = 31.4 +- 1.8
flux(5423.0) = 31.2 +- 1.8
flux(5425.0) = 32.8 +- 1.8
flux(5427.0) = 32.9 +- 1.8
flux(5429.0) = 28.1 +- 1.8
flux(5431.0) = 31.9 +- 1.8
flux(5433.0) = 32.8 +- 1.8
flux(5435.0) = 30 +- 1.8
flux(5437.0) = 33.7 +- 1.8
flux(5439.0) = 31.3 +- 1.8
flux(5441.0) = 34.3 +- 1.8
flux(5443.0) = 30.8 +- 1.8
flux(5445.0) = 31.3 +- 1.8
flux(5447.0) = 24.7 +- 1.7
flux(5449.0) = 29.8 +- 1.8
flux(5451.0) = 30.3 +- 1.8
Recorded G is 5417.0 angstrom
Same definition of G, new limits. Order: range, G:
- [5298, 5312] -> 5309.0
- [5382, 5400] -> 5395.0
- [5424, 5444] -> 5441.0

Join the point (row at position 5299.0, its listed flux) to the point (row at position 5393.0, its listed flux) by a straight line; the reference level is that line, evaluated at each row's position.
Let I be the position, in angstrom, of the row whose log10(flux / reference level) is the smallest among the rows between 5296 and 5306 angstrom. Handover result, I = 5301.0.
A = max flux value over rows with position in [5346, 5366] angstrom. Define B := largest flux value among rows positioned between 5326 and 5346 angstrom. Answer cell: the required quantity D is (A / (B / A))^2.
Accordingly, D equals 1283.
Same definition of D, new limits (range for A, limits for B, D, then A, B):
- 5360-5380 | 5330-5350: 1283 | 34.9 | 34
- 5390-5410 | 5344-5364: 1410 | 36.2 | 34.9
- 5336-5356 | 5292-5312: 1177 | 34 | 33.7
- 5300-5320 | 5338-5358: 1358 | 35.4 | 34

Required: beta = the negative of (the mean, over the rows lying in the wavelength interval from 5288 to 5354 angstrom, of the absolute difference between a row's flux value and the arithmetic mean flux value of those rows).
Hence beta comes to -1.8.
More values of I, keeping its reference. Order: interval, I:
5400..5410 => 5405.0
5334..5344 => 5341.0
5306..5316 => 5307.0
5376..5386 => 5383.0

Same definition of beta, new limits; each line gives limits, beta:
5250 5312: -1.6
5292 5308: -1.2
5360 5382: -1.7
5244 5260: -0.6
